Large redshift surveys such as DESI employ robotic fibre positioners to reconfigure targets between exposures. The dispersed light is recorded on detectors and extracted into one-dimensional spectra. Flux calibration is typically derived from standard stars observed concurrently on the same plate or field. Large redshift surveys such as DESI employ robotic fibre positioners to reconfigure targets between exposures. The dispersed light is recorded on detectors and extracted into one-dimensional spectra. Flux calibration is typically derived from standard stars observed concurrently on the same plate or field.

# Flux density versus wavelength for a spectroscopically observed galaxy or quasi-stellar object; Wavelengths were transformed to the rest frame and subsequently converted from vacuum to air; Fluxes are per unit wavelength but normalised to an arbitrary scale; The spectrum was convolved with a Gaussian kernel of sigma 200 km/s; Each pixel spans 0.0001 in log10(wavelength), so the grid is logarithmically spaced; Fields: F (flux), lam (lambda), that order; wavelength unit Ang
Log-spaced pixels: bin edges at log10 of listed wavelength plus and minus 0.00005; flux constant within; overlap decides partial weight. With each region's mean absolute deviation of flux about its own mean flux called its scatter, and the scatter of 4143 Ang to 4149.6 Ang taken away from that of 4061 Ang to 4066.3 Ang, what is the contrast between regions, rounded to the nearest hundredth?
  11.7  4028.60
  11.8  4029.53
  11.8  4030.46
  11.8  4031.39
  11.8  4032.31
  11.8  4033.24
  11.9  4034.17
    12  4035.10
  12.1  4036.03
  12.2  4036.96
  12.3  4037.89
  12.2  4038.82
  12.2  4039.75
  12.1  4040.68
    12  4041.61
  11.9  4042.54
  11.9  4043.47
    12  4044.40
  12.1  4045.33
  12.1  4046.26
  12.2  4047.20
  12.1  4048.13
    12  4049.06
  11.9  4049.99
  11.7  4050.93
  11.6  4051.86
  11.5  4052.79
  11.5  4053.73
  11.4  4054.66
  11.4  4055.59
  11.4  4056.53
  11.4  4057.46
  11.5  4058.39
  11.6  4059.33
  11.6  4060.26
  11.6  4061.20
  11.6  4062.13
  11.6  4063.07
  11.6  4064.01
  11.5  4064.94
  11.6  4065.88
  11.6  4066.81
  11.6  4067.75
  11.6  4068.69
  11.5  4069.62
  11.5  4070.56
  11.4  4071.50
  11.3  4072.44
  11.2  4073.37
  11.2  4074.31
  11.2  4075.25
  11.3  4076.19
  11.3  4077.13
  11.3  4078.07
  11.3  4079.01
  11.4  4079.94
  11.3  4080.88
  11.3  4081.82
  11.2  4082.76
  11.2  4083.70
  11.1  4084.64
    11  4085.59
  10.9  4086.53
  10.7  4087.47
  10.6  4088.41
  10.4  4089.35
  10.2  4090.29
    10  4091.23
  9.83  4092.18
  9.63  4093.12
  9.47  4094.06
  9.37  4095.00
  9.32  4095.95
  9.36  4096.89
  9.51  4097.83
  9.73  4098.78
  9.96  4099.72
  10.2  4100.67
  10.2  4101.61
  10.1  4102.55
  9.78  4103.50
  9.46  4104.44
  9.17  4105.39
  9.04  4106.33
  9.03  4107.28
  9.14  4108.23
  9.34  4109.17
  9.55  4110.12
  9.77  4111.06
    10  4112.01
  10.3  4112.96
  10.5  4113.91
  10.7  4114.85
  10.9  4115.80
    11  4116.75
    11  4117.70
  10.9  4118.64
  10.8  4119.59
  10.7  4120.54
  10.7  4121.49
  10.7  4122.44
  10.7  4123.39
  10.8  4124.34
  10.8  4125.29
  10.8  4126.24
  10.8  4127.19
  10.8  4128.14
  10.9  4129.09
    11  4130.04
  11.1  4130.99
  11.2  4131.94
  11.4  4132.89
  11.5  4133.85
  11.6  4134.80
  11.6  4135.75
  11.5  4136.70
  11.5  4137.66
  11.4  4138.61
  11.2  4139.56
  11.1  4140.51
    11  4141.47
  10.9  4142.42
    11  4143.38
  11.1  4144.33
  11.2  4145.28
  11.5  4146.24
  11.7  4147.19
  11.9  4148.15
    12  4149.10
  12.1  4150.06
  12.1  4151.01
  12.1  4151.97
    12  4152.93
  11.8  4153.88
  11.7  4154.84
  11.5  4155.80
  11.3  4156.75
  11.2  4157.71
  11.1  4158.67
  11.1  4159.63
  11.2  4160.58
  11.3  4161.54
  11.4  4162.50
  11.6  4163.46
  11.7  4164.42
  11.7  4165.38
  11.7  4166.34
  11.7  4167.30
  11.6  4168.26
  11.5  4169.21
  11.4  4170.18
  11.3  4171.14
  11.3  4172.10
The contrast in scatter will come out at -0.30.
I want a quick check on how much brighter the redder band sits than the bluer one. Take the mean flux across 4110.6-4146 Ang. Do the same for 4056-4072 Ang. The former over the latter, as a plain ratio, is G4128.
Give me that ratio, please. 0.95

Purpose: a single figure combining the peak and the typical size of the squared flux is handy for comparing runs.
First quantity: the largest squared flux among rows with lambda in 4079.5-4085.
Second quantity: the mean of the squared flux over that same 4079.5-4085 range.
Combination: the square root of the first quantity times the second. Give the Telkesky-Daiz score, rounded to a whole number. 128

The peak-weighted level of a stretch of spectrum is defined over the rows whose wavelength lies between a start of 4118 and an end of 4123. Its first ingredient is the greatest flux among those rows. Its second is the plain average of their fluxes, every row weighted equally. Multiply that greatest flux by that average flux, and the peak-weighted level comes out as 117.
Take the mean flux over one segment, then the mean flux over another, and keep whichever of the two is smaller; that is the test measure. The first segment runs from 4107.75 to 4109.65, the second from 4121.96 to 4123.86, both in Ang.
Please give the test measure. 9.2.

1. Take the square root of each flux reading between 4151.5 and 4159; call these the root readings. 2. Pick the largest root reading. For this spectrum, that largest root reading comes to 3.48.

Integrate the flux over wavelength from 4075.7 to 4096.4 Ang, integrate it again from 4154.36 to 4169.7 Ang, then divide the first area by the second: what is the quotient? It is 1.3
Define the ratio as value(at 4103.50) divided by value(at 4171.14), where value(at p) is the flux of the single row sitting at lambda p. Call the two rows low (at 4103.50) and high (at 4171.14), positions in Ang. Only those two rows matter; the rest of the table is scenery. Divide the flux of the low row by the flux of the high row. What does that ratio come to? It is 0.87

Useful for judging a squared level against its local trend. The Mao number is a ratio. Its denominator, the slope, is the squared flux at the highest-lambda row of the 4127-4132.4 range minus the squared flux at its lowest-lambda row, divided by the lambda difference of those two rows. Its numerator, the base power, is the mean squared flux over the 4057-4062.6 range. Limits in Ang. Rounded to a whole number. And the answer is 72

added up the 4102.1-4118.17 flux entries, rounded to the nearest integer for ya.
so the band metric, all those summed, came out 169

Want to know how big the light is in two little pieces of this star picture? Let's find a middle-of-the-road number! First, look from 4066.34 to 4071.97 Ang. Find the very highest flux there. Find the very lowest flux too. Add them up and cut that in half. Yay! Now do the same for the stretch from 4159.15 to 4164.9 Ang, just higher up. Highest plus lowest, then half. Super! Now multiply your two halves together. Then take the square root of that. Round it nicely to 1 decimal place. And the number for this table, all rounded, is 11.4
